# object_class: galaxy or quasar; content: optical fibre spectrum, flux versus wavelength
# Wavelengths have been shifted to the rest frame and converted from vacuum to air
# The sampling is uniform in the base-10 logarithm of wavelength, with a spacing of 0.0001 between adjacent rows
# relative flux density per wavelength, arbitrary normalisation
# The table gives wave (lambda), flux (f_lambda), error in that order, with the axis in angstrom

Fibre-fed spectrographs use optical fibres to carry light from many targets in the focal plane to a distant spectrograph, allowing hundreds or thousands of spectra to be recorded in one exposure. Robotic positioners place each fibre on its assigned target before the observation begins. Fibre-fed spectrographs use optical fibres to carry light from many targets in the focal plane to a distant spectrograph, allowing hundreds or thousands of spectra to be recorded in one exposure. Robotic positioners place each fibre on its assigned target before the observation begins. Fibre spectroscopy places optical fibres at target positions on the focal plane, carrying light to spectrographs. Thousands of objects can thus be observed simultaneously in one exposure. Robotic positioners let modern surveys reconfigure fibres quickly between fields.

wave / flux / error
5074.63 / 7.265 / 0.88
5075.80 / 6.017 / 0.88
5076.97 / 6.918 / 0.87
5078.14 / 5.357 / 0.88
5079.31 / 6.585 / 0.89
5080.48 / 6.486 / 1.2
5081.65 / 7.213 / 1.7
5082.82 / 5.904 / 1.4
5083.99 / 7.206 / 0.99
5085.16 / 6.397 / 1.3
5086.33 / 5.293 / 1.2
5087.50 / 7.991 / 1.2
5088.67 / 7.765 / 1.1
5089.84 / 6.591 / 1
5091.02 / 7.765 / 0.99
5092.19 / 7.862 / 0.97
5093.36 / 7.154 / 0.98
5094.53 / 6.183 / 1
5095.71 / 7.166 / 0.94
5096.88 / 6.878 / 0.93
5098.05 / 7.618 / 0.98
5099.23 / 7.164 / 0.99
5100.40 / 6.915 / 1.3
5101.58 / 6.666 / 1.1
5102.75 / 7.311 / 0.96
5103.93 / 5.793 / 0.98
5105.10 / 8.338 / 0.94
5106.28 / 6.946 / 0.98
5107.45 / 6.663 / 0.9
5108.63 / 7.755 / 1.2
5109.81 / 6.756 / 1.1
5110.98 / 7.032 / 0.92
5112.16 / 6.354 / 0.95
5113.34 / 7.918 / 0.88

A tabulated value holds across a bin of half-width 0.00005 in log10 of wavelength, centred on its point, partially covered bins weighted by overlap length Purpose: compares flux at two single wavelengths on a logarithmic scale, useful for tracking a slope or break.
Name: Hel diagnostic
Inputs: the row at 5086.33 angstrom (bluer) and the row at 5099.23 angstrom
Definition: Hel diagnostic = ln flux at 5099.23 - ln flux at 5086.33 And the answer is 0.30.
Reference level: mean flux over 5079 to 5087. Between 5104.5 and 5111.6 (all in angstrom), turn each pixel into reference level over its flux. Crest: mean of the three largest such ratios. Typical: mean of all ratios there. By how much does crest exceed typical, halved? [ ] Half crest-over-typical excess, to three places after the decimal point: 0.027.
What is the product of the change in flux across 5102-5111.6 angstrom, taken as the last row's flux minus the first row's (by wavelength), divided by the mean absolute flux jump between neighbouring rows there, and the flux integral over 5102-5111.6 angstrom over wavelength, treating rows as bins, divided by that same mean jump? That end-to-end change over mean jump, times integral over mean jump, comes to -14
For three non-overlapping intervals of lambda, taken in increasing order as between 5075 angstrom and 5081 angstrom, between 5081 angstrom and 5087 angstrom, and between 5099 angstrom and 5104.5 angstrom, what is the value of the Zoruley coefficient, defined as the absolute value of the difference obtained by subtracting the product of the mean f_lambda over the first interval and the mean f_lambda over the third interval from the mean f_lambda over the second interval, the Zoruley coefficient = 36.1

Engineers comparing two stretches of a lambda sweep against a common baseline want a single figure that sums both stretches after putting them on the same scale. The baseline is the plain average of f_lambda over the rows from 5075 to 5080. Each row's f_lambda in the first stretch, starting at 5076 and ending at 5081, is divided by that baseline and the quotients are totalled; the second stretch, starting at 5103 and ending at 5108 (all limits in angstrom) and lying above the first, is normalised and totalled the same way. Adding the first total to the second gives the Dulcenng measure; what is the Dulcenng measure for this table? 8.5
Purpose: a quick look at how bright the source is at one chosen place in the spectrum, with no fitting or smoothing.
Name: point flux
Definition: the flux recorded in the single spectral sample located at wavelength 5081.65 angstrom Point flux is 7.213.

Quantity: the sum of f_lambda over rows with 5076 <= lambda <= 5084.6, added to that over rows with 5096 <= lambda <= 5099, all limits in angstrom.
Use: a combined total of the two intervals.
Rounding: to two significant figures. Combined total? 60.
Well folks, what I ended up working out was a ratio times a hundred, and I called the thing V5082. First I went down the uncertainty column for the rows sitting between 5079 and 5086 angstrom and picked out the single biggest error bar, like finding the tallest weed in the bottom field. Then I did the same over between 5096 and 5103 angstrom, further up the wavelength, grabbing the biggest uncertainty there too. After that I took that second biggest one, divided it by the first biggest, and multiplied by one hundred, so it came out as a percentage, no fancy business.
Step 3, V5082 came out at 76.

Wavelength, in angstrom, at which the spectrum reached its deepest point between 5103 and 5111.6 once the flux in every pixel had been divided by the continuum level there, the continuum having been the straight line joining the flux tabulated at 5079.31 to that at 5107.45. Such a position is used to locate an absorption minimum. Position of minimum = 5103.93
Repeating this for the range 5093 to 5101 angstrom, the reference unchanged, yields 5094.53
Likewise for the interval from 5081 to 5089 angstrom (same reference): 5086.33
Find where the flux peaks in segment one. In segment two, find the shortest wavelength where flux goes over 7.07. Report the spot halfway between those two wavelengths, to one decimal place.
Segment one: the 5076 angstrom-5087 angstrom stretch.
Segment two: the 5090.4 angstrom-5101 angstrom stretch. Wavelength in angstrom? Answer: 5086.3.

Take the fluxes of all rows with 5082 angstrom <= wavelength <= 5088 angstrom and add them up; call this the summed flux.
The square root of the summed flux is 5.73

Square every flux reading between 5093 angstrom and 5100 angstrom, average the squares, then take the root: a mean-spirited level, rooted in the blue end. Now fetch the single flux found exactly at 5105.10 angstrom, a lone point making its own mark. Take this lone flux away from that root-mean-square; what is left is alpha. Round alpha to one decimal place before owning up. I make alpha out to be -1.3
